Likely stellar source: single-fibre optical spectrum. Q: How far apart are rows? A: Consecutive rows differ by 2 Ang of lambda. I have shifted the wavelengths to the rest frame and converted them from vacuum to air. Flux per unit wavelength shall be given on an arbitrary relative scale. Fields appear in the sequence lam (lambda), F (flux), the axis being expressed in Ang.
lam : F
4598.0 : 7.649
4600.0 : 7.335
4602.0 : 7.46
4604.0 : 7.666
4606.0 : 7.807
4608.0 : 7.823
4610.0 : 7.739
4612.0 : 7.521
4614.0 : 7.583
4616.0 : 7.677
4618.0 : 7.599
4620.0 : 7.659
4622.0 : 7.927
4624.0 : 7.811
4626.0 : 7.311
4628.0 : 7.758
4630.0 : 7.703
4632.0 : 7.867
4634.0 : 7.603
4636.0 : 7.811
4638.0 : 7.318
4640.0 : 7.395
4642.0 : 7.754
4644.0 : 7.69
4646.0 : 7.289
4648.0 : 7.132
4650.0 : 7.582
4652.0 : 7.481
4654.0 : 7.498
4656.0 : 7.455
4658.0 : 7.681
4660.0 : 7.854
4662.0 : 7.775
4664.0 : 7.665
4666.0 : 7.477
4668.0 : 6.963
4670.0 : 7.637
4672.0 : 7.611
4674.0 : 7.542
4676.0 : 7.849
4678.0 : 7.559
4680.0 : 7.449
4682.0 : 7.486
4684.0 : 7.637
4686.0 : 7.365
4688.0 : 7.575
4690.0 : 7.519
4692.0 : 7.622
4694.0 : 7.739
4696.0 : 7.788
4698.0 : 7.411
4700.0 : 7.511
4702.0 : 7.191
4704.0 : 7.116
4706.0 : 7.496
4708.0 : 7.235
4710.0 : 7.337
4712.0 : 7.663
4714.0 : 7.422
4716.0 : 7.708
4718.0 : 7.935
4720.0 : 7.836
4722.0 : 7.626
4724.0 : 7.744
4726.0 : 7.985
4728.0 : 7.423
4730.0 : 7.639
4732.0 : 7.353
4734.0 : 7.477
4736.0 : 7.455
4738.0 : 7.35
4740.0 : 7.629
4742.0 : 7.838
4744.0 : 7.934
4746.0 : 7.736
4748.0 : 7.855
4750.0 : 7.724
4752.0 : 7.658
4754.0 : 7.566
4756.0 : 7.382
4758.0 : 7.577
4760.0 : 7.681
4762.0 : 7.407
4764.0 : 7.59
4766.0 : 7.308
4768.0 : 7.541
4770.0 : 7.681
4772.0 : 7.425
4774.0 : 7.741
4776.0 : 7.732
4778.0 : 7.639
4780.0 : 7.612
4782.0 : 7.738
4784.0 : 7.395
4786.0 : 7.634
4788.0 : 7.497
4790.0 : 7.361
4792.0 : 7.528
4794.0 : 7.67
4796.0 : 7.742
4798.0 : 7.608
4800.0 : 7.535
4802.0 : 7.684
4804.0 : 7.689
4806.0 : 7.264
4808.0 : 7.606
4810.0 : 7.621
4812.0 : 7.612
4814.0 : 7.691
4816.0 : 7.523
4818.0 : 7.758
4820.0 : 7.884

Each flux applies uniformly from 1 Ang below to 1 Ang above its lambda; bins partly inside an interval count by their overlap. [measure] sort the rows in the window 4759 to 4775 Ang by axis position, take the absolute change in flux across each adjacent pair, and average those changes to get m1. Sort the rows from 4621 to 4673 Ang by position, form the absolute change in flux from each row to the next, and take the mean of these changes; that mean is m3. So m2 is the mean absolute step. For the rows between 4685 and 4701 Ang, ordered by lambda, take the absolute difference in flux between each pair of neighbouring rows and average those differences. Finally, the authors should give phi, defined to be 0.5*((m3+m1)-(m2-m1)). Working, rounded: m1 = 0.241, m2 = 0.145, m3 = 0.236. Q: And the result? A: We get 0.29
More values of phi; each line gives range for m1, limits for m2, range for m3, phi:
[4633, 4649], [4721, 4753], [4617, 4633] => 0.27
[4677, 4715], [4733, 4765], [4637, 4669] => 0.21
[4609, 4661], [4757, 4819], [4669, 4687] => 0.20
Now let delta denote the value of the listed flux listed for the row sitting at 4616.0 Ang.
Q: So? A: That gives 7.677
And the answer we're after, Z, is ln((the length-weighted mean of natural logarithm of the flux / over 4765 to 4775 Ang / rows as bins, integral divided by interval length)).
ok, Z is 0.703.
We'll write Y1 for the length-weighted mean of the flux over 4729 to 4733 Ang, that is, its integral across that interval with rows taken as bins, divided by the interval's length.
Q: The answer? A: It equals 7.50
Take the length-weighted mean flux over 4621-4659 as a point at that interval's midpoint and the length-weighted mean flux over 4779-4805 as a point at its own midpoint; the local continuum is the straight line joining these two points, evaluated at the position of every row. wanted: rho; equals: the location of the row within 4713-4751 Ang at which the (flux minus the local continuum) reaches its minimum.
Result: 4738.0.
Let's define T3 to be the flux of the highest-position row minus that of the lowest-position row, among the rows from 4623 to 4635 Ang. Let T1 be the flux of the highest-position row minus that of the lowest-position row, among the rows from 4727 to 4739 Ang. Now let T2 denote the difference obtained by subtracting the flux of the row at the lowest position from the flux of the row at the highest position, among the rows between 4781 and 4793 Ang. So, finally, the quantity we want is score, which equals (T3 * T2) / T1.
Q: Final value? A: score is -0.60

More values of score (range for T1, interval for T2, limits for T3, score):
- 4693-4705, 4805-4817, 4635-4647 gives 0.22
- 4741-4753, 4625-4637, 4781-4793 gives 0.58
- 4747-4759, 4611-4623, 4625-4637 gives -0.73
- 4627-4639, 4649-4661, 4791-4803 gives -0.10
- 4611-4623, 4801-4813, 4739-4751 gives -0.02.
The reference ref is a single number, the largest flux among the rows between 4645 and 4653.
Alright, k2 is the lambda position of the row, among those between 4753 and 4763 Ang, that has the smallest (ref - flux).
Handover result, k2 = 4760.0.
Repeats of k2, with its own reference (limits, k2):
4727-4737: 4730.0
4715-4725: 4718.0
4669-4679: 4676.0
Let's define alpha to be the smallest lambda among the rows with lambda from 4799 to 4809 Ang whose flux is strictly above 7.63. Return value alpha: 4802.0 Ang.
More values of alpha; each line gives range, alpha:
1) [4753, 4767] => 4760.0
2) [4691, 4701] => 4694.0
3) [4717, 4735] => 4718.0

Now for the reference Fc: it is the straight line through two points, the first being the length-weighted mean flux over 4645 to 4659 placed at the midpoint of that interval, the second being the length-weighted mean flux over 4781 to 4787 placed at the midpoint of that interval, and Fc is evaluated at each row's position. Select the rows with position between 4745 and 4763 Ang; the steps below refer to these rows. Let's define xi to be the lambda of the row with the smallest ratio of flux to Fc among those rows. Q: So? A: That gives 4756.0 Ang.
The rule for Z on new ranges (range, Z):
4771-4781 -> 0.709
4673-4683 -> 0.706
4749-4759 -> 0.706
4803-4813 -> 0.704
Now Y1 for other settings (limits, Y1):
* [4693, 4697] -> 7.76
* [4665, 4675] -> 7.45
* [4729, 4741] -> 7.48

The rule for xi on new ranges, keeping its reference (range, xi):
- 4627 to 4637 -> 4634.0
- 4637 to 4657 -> 4648.0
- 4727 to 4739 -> 4738.0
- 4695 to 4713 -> 4704.0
